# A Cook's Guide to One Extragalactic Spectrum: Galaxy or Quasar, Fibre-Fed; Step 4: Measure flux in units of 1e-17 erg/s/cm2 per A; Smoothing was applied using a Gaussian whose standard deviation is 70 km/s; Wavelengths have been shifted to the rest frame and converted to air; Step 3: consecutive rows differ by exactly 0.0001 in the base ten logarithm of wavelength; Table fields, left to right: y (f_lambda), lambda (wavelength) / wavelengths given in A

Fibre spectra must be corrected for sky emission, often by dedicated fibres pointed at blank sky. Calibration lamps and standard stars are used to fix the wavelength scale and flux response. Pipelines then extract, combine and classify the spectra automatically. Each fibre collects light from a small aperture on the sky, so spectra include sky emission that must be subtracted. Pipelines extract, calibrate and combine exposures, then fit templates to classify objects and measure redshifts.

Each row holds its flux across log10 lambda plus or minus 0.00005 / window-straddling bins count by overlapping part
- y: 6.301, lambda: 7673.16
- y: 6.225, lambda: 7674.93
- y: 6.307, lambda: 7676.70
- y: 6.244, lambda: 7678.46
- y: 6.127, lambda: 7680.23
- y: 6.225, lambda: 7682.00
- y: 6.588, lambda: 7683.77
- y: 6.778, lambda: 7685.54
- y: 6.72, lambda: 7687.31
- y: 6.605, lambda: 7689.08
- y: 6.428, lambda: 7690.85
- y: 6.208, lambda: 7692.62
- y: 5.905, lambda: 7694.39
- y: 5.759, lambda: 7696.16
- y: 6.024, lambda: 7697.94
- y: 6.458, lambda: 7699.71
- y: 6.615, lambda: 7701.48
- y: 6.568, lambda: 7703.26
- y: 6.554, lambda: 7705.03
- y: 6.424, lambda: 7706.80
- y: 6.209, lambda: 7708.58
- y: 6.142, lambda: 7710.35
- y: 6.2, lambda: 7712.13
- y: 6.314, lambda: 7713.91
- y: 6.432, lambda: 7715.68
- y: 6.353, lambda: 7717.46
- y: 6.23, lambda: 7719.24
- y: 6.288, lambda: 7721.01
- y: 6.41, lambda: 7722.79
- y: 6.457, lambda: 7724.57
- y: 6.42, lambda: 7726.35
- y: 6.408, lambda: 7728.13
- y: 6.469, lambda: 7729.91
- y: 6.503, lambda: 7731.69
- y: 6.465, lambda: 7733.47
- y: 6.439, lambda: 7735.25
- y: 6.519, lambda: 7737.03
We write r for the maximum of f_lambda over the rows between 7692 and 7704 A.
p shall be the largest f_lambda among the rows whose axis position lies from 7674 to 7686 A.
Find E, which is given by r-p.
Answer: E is -0.16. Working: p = 6.778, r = 6.615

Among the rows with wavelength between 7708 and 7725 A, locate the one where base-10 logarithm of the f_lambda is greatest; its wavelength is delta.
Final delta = 7724.57 A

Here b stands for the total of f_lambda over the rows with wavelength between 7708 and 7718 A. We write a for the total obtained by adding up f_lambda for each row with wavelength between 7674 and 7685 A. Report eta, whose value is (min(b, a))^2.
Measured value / 1418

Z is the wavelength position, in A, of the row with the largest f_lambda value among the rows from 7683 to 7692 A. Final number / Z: 7685.54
